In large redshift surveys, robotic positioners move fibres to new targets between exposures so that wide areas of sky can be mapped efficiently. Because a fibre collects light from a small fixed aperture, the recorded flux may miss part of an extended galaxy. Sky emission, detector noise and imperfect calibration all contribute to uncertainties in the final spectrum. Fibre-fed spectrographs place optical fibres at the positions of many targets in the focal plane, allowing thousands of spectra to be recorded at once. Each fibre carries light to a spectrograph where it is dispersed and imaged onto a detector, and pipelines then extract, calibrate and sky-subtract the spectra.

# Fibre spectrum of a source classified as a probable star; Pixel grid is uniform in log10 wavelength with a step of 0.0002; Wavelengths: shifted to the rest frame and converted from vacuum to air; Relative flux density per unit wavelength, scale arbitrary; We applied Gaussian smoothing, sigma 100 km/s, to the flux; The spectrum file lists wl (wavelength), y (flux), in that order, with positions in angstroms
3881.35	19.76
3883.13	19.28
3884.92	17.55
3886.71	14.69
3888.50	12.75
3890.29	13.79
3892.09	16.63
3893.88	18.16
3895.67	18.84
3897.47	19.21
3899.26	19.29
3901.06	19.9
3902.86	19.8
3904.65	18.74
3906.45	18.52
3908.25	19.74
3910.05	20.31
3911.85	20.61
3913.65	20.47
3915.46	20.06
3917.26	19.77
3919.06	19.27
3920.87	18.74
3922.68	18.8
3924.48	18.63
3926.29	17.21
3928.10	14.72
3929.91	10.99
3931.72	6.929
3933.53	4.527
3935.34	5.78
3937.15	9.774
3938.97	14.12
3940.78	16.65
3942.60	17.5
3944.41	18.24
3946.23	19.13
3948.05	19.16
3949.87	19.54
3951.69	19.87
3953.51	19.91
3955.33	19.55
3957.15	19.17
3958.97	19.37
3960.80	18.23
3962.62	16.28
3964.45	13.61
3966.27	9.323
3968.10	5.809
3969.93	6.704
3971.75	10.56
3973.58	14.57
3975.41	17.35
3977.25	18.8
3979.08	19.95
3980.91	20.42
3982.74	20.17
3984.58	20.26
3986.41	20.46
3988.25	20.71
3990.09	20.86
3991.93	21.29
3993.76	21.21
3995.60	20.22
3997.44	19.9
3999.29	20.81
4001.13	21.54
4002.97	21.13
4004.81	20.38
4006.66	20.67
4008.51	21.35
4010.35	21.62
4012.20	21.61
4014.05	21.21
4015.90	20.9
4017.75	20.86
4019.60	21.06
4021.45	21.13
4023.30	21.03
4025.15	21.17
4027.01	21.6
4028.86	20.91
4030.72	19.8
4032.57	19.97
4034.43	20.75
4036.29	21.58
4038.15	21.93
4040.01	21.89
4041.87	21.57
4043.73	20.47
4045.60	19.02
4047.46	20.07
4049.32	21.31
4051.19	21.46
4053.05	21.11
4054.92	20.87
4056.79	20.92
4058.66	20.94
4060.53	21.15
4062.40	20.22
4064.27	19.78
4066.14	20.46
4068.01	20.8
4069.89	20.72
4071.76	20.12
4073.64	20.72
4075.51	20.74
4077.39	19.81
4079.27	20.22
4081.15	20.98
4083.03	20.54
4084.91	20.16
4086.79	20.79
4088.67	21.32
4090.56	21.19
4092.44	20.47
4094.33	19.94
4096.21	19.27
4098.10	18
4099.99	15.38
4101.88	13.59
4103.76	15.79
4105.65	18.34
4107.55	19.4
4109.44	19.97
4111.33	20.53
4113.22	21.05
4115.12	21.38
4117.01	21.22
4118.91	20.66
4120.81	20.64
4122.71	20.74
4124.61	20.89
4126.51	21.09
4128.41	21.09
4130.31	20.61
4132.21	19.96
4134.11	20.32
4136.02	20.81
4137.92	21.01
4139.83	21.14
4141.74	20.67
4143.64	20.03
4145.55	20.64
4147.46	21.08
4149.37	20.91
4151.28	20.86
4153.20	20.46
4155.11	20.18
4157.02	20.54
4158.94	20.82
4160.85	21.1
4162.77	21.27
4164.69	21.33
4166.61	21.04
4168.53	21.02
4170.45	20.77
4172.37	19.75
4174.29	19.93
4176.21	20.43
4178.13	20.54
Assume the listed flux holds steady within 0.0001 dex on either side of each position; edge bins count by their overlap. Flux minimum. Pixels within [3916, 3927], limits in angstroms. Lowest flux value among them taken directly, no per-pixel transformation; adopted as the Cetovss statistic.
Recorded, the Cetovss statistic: 17.21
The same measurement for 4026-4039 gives 19.8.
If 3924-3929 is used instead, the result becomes 14.72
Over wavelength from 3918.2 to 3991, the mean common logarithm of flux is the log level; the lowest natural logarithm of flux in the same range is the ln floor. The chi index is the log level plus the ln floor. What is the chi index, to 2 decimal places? 2.69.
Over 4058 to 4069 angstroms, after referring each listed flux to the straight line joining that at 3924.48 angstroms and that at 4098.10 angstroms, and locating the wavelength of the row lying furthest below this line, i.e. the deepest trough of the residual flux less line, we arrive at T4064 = 4064.27 angstroms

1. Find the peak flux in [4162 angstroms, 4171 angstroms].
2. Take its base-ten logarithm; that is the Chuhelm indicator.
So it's 1.329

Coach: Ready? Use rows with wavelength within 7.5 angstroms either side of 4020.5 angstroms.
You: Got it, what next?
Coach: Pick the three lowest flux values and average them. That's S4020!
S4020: 20.9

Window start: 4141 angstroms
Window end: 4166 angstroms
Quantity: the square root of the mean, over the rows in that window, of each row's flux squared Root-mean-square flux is 20.8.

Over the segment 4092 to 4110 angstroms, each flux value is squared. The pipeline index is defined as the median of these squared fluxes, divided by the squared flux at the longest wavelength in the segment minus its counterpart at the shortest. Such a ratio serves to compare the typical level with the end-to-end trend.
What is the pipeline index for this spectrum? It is -17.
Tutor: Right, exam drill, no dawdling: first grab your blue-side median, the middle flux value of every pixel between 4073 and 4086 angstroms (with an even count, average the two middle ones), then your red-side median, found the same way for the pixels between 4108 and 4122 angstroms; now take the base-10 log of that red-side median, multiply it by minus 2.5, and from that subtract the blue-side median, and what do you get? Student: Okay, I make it -23.8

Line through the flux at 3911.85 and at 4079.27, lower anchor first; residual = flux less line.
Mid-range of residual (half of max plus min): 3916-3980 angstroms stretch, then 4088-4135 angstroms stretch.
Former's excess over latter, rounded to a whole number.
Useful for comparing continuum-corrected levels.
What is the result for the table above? -6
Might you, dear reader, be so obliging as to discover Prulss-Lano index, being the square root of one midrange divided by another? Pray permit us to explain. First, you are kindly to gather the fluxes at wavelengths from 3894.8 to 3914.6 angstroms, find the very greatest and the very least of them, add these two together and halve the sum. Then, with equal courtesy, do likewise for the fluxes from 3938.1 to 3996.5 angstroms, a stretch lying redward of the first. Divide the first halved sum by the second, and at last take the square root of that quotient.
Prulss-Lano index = 1.20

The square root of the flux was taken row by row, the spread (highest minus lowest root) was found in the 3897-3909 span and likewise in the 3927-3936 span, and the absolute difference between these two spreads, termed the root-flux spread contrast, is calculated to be 1.6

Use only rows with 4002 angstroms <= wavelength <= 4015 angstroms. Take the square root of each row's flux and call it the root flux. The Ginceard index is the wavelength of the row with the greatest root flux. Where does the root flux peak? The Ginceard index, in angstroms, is 4010.35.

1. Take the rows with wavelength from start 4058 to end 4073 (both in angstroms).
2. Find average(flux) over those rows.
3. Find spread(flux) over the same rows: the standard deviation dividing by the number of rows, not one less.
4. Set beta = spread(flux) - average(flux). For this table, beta -20.1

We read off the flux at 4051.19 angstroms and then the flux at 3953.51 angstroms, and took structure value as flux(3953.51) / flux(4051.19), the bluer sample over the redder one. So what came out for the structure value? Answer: 0.93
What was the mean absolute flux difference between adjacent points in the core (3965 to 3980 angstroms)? 2.5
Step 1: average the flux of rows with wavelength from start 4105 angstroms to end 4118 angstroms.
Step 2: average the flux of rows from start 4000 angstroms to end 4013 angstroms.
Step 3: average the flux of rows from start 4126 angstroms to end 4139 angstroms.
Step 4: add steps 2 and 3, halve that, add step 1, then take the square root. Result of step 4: 6.42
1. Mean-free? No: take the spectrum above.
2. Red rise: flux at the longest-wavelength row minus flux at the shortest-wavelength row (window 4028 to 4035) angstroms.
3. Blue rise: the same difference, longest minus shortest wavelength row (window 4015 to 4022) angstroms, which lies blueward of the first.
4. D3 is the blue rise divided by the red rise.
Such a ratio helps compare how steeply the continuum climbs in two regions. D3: -1.4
